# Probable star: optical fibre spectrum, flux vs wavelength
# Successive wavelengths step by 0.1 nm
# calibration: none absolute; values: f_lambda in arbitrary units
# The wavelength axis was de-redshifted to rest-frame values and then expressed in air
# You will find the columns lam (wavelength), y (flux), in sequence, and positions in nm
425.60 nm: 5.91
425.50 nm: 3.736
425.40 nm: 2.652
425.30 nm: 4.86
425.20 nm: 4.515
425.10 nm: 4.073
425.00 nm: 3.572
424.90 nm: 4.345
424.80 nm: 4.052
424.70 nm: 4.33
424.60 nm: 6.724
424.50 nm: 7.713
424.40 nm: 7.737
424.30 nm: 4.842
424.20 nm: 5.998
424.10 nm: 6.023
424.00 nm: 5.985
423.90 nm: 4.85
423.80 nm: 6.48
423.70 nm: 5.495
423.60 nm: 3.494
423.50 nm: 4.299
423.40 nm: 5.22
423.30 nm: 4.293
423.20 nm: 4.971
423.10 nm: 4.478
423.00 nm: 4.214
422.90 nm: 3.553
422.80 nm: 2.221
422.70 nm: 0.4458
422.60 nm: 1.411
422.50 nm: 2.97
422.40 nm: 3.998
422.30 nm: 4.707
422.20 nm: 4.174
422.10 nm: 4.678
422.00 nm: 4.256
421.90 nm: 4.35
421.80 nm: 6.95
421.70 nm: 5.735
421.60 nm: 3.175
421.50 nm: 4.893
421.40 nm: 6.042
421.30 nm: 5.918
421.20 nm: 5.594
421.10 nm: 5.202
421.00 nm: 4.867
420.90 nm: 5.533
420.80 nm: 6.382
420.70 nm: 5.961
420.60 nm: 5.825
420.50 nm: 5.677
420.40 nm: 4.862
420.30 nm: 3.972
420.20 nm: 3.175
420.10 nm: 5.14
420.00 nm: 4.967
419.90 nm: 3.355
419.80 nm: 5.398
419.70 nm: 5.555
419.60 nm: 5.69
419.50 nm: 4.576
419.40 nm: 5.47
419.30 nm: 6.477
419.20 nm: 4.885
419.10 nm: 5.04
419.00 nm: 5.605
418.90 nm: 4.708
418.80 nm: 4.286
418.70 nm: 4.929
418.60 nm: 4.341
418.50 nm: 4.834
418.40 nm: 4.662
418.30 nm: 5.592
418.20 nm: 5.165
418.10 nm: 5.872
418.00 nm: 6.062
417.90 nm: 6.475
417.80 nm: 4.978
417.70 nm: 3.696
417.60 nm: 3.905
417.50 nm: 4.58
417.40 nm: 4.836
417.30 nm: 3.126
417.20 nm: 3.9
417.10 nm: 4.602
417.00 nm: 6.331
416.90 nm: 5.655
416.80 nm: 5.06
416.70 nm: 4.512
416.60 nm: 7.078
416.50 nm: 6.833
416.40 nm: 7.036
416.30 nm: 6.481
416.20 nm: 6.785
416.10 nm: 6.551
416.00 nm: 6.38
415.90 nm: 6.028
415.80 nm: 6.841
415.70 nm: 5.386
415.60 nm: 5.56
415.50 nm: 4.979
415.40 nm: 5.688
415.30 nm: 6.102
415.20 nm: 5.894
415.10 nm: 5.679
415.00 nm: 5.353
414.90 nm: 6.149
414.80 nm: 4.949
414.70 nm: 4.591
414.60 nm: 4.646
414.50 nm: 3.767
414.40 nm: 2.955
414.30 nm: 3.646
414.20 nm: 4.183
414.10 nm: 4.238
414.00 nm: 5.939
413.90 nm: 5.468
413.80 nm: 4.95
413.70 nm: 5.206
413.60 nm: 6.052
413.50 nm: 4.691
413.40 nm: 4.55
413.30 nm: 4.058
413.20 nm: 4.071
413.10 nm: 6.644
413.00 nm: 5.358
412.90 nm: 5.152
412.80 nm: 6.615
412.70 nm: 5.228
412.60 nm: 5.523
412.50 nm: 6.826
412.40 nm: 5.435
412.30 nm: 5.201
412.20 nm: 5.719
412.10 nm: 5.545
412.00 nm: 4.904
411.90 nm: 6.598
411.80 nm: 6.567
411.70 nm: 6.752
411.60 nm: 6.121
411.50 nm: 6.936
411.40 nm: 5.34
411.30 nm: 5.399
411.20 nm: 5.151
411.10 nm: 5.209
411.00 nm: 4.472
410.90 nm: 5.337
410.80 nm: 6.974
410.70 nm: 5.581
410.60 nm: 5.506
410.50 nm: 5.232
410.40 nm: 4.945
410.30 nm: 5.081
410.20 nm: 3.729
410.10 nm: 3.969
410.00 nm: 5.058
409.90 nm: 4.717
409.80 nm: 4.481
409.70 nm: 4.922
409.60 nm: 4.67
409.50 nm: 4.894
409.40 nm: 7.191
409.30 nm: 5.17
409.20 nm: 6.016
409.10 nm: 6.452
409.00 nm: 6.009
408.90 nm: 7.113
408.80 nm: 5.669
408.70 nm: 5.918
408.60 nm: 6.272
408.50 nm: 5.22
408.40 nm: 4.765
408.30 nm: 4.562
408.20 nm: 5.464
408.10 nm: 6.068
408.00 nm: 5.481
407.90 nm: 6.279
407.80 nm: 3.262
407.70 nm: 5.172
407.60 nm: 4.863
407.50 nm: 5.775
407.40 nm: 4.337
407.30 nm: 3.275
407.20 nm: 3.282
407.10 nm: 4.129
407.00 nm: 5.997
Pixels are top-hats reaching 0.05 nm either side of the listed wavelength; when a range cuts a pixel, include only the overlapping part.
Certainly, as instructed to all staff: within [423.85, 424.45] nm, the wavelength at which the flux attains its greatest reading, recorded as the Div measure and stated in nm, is 424.40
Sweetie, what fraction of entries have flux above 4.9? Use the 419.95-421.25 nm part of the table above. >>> 0.7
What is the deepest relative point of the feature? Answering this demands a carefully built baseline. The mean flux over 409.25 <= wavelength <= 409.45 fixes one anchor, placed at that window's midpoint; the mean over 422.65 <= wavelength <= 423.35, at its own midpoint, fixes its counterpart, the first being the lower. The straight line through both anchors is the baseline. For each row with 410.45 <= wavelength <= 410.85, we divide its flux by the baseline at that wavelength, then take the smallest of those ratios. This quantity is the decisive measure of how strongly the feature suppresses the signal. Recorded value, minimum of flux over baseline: 0.88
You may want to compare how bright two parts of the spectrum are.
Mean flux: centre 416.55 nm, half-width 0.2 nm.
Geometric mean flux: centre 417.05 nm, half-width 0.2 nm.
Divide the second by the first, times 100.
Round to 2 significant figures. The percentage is 79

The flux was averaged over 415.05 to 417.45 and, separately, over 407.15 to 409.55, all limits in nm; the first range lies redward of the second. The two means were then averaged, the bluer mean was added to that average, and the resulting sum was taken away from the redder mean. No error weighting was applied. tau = -5.17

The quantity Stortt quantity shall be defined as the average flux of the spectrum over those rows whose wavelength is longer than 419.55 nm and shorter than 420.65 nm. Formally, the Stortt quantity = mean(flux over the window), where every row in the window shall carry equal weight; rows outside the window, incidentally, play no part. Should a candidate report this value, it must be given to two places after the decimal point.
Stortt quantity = 4.87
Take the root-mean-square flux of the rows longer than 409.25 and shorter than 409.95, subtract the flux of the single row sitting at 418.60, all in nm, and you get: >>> 0.9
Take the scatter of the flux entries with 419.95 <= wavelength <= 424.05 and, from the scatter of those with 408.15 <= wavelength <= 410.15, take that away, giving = -0.46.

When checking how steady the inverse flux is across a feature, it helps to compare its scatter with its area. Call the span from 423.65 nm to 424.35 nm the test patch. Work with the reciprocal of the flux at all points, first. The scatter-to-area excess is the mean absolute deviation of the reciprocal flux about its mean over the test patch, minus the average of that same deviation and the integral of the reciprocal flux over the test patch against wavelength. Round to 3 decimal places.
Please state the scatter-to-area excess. -0.054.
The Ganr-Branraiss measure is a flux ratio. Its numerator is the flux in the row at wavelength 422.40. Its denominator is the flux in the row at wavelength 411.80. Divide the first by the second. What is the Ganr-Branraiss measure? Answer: 0.61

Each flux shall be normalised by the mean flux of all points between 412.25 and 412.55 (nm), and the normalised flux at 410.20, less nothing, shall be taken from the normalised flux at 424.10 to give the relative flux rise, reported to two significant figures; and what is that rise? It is 0.39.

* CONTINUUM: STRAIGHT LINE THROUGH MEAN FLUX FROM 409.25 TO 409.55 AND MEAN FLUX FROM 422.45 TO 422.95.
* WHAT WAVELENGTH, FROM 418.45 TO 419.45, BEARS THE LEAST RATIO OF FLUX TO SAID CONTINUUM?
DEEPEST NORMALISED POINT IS 418.60 nm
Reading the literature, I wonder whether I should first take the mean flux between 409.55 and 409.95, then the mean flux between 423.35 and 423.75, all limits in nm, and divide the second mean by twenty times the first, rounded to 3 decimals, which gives 0.049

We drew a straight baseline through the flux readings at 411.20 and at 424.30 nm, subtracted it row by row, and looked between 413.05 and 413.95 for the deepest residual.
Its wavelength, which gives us 413.30 nm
